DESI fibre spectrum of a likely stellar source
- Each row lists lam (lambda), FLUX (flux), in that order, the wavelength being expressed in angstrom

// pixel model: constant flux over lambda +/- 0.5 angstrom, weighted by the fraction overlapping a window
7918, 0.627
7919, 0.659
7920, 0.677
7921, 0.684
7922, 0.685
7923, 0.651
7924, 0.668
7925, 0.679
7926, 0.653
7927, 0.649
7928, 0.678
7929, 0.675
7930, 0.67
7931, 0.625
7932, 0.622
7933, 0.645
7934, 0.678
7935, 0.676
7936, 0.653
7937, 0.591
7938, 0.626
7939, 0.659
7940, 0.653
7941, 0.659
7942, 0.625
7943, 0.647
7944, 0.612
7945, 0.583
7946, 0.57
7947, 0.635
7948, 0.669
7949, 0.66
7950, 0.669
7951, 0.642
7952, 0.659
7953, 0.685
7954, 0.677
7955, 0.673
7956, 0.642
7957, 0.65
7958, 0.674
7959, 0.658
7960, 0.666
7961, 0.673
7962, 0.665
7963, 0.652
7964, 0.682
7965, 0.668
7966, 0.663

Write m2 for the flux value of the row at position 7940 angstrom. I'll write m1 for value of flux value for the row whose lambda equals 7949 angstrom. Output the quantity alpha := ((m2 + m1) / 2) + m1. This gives 1.32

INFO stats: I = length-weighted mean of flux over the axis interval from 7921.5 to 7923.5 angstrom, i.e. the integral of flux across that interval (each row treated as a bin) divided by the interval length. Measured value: 0.668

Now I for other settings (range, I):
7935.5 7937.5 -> 0.622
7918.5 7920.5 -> 0.668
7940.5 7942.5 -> 0.642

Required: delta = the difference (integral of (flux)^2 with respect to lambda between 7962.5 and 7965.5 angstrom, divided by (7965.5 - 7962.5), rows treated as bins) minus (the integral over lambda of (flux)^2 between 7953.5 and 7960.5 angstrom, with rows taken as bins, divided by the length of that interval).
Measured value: 0.006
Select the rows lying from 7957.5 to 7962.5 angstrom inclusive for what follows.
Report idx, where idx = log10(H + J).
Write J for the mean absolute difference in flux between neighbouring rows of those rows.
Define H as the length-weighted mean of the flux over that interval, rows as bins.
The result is -0.169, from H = 0.667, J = 0.010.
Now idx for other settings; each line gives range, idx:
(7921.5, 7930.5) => -0.165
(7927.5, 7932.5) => -0.175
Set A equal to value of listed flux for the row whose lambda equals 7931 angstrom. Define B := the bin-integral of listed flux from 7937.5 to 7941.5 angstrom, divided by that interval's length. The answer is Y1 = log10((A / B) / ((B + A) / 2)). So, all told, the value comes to 0.179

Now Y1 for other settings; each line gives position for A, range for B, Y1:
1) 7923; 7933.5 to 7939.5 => 0.190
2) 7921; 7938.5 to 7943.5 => 0.199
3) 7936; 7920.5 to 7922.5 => 0.154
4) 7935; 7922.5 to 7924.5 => 0.186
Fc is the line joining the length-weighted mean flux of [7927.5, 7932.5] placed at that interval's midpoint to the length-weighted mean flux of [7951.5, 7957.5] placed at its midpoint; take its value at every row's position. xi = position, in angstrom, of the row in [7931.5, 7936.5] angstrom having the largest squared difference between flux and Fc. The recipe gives 7932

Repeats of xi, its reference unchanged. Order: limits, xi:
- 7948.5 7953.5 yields 7953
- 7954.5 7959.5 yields 7956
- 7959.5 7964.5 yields 7963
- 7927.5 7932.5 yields 7932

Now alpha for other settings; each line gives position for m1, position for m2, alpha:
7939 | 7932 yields 1.30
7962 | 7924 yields 1.33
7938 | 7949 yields 1.27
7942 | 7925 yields 1.28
